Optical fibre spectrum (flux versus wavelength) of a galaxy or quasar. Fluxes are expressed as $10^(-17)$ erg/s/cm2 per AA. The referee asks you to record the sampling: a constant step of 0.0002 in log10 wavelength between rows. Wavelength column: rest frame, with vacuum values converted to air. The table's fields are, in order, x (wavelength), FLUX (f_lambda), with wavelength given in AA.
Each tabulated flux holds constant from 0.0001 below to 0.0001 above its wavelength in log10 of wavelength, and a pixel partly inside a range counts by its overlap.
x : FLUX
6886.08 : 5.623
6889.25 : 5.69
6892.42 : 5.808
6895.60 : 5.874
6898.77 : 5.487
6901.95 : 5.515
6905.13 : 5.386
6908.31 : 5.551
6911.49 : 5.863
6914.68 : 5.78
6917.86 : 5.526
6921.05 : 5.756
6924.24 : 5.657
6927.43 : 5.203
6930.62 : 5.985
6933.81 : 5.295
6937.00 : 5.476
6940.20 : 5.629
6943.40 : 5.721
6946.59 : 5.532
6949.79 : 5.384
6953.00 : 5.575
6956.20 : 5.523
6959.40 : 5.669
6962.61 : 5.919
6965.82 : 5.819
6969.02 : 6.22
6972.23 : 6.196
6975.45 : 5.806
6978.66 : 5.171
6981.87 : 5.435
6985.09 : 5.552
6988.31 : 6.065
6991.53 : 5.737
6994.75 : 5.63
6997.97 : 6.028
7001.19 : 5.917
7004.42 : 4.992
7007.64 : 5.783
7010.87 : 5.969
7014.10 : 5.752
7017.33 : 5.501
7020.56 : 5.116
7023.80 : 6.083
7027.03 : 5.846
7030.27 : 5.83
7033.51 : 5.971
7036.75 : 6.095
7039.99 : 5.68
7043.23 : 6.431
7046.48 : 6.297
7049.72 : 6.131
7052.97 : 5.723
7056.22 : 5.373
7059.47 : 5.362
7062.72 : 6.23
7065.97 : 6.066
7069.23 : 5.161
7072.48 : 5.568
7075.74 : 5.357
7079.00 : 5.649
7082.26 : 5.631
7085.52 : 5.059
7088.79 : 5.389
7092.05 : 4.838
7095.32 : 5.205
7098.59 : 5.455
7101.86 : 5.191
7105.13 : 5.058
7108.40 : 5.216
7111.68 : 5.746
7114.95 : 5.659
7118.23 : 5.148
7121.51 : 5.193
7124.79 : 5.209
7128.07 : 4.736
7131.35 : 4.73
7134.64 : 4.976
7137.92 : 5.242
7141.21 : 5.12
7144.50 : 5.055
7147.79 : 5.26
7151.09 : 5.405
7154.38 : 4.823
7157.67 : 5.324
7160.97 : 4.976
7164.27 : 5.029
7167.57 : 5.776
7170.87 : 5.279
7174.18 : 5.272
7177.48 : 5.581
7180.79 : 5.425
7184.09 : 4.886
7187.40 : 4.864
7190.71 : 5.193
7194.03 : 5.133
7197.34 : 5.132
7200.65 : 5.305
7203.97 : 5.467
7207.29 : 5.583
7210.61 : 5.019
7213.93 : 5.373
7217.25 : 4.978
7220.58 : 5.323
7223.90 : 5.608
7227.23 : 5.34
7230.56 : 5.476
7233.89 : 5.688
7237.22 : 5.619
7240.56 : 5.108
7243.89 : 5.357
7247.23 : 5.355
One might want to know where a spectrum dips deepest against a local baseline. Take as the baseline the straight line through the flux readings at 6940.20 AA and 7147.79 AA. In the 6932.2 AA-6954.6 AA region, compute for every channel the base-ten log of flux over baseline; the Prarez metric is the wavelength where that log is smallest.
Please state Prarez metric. 6933.81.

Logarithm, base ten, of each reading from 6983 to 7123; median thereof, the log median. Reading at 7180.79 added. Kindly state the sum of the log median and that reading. 6.18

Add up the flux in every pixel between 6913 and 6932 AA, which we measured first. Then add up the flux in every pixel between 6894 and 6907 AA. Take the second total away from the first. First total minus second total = 12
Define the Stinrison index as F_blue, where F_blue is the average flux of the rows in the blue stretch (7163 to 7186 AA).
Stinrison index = 5.3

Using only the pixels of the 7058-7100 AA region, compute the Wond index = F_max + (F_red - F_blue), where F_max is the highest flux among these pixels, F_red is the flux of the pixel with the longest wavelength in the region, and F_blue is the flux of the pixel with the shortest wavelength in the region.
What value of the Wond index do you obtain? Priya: 6.3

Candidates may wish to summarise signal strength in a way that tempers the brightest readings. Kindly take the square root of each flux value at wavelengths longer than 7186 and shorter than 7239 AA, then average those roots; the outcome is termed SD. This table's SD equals 2.306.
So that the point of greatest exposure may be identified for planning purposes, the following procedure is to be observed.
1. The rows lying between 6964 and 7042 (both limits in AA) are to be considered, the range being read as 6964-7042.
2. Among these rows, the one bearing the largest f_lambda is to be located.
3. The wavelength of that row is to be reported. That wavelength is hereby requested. 6969.02 AA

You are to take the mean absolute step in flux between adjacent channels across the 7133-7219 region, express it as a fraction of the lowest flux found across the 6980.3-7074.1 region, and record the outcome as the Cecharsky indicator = 0.054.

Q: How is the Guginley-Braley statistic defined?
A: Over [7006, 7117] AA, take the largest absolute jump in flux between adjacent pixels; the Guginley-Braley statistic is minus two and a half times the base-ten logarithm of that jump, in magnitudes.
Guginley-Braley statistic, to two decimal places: 0.04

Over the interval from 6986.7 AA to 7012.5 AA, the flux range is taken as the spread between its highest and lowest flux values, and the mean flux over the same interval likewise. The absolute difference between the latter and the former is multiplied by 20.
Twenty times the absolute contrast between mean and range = 94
